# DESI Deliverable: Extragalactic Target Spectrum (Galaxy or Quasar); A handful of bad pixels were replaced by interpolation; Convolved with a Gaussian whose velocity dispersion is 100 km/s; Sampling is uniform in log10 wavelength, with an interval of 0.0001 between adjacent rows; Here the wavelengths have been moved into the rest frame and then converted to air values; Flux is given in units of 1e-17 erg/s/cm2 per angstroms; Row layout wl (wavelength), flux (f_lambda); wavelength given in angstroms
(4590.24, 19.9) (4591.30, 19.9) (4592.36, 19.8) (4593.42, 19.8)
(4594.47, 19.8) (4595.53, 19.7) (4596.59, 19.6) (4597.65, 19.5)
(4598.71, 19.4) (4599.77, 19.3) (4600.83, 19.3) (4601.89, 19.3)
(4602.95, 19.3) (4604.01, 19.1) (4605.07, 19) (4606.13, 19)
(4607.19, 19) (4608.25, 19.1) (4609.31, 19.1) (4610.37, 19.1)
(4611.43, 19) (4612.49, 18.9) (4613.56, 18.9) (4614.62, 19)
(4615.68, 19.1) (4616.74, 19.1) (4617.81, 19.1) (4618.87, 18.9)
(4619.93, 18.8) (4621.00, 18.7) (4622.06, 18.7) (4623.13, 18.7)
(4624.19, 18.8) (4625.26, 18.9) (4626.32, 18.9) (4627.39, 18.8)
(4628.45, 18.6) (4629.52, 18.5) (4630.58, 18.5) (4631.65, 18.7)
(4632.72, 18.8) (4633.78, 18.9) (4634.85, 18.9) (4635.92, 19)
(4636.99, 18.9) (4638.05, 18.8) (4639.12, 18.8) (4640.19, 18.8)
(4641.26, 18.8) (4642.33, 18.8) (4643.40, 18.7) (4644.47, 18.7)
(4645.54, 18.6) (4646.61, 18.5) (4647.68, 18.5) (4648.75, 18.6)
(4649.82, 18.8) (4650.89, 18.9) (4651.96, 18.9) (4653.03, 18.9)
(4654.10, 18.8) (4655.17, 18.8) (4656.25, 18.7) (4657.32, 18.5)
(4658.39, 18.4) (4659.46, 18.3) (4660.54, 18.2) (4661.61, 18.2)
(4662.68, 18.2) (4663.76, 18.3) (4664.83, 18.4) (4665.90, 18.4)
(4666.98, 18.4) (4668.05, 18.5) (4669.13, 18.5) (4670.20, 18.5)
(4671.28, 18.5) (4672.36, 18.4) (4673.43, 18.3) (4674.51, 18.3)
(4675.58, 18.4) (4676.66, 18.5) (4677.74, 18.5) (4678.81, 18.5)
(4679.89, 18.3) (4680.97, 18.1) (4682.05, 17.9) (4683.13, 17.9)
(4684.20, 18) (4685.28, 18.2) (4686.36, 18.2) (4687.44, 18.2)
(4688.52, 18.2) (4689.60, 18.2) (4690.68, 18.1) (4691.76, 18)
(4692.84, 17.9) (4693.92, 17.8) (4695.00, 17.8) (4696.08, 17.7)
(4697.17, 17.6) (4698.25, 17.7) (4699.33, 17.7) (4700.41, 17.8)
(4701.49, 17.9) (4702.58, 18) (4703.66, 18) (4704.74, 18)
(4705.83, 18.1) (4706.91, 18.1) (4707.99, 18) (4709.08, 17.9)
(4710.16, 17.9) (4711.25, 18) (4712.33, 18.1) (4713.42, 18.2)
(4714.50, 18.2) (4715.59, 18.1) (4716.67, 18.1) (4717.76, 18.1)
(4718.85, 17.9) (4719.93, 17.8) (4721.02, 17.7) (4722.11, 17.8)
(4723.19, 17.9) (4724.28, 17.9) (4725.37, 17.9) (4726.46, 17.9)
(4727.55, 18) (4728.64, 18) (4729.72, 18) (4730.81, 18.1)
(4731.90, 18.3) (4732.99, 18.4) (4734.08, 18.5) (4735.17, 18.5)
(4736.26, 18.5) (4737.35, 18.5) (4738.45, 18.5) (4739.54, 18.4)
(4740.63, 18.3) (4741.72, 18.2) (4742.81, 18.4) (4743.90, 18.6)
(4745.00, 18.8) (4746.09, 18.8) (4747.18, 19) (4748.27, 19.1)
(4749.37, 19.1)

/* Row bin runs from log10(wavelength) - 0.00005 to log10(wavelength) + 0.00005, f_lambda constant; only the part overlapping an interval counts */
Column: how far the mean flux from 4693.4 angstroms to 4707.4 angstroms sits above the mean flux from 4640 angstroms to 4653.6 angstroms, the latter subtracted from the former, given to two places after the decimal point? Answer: -0.87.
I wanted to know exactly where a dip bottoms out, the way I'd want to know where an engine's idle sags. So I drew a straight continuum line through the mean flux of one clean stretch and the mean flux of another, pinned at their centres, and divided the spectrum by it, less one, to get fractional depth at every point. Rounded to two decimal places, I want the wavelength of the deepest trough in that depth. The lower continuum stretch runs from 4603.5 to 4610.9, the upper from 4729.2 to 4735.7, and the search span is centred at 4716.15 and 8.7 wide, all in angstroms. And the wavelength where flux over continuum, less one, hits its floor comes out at 4719.93 angstroms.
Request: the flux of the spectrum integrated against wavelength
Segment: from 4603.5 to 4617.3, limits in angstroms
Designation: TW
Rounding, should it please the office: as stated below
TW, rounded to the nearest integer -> 263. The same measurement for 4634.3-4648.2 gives 261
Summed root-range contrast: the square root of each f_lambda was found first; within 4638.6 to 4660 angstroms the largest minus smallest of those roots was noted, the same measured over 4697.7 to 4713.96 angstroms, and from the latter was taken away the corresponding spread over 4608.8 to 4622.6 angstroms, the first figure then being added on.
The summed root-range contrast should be 0.08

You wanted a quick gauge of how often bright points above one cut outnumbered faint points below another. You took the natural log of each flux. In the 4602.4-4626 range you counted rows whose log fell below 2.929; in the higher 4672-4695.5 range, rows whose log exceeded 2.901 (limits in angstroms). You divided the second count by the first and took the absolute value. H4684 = 4.3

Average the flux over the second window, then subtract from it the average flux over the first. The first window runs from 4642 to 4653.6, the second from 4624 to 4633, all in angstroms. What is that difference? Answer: 0.0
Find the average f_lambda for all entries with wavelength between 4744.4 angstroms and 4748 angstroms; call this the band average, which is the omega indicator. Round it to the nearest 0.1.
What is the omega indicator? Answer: 18.9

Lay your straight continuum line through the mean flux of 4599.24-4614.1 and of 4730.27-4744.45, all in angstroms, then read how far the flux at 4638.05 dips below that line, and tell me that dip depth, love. 0.13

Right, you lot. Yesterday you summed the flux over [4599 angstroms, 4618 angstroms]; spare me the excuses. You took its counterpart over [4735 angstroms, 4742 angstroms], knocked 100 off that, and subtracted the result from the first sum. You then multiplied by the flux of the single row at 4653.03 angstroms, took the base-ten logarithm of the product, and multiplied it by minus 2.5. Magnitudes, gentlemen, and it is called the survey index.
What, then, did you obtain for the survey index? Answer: -9.44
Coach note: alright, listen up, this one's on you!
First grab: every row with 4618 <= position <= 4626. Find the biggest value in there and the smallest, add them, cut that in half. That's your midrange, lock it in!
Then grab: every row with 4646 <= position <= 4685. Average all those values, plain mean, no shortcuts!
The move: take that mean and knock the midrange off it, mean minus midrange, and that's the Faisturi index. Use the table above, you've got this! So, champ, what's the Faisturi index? -0.36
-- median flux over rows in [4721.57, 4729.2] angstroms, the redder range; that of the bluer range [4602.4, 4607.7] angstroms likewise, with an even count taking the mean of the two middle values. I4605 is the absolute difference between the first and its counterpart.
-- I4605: 1.1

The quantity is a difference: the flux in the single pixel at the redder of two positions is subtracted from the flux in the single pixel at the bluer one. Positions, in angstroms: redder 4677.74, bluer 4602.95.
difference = 0.8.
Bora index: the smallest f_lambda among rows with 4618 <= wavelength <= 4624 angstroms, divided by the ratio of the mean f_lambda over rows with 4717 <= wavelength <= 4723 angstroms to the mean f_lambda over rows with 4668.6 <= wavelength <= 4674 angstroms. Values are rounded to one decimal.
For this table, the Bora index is 19.3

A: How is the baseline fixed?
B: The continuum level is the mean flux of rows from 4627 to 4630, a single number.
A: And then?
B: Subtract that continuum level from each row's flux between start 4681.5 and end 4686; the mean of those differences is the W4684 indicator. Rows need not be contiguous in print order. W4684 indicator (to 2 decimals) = -0.63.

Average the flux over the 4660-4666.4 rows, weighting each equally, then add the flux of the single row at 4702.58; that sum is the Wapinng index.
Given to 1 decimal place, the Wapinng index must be 36.3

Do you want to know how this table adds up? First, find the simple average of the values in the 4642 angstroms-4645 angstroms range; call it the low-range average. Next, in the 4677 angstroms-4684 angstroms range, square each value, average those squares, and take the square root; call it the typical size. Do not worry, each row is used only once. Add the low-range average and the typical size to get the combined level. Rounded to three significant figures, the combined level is 36.9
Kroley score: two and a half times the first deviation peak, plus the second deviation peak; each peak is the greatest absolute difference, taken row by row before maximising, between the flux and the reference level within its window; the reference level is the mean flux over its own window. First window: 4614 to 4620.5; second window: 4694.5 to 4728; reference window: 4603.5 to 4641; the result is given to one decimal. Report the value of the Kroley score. 1.8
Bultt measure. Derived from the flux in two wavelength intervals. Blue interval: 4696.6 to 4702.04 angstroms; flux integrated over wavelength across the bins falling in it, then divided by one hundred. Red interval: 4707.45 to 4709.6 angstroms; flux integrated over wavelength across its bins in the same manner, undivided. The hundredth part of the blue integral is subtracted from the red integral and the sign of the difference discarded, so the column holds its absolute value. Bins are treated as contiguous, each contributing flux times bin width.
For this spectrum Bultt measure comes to 38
